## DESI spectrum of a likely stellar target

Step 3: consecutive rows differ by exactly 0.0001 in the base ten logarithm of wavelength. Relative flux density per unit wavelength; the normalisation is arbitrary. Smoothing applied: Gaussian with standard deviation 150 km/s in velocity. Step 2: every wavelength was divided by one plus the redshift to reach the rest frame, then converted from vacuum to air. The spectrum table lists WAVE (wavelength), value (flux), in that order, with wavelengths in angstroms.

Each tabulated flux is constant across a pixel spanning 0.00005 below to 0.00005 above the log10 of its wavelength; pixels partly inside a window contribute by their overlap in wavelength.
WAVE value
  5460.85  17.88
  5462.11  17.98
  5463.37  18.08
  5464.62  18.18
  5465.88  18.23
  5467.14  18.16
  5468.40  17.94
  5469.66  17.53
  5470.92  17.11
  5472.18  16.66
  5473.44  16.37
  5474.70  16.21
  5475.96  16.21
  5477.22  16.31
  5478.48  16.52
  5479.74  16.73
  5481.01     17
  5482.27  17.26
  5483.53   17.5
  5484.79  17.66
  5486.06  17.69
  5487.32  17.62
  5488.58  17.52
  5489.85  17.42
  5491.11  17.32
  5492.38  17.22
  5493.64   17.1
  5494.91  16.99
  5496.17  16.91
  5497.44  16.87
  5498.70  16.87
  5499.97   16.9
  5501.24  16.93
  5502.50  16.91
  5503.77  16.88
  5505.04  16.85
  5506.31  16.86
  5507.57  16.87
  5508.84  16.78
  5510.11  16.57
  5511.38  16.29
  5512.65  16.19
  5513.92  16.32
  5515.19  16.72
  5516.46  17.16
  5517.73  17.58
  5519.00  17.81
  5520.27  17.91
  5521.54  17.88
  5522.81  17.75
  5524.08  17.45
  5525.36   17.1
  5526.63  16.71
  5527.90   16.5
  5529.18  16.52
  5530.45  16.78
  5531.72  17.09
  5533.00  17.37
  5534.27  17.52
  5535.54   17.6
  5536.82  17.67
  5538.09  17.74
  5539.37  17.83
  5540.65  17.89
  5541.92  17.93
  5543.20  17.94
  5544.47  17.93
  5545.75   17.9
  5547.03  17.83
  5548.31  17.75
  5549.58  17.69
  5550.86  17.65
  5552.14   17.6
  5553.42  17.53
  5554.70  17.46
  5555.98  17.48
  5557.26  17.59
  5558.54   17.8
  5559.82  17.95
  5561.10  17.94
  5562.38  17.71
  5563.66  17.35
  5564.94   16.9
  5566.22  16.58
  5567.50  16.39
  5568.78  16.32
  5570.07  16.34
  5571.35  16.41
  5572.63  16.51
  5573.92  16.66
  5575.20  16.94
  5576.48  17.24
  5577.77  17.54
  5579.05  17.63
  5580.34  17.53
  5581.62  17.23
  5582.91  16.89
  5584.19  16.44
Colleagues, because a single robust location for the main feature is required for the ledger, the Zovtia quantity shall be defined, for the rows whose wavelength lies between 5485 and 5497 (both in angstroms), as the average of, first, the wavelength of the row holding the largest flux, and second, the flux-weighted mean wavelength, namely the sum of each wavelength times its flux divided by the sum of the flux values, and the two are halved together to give 5488.6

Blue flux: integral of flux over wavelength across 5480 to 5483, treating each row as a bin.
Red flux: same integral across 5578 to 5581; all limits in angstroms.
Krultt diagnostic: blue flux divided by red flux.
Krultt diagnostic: 1.0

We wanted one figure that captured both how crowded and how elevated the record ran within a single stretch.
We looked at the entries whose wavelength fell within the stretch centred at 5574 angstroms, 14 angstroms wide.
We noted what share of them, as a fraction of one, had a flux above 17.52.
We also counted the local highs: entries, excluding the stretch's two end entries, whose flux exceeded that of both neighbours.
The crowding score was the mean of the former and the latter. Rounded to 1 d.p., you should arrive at 0.6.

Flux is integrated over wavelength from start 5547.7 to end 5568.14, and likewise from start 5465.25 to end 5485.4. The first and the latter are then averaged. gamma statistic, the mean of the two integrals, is 351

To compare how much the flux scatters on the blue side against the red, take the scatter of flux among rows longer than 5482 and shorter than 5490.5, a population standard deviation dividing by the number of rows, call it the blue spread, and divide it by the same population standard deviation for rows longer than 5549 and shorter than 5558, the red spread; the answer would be 1.8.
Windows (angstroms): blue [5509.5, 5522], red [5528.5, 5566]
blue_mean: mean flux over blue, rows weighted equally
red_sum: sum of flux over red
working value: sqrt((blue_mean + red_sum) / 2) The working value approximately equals 16.2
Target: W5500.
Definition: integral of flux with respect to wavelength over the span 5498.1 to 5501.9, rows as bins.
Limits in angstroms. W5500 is 64.2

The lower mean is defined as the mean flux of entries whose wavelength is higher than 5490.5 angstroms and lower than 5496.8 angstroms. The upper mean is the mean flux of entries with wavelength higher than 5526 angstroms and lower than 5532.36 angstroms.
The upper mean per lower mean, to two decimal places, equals 0.98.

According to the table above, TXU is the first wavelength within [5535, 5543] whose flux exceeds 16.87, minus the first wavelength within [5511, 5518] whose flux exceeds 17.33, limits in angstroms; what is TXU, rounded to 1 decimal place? 17.8 angstroms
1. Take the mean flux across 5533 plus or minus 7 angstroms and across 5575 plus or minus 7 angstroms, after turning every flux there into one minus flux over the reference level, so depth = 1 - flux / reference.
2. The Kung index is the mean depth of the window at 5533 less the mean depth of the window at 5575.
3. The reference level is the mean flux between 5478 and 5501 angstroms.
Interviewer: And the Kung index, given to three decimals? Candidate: -0.016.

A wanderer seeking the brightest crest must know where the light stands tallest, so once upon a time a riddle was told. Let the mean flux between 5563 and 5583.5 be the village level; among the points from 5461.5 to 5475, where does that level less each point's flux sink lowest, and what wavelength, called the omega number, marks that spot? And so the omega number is 5465.88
